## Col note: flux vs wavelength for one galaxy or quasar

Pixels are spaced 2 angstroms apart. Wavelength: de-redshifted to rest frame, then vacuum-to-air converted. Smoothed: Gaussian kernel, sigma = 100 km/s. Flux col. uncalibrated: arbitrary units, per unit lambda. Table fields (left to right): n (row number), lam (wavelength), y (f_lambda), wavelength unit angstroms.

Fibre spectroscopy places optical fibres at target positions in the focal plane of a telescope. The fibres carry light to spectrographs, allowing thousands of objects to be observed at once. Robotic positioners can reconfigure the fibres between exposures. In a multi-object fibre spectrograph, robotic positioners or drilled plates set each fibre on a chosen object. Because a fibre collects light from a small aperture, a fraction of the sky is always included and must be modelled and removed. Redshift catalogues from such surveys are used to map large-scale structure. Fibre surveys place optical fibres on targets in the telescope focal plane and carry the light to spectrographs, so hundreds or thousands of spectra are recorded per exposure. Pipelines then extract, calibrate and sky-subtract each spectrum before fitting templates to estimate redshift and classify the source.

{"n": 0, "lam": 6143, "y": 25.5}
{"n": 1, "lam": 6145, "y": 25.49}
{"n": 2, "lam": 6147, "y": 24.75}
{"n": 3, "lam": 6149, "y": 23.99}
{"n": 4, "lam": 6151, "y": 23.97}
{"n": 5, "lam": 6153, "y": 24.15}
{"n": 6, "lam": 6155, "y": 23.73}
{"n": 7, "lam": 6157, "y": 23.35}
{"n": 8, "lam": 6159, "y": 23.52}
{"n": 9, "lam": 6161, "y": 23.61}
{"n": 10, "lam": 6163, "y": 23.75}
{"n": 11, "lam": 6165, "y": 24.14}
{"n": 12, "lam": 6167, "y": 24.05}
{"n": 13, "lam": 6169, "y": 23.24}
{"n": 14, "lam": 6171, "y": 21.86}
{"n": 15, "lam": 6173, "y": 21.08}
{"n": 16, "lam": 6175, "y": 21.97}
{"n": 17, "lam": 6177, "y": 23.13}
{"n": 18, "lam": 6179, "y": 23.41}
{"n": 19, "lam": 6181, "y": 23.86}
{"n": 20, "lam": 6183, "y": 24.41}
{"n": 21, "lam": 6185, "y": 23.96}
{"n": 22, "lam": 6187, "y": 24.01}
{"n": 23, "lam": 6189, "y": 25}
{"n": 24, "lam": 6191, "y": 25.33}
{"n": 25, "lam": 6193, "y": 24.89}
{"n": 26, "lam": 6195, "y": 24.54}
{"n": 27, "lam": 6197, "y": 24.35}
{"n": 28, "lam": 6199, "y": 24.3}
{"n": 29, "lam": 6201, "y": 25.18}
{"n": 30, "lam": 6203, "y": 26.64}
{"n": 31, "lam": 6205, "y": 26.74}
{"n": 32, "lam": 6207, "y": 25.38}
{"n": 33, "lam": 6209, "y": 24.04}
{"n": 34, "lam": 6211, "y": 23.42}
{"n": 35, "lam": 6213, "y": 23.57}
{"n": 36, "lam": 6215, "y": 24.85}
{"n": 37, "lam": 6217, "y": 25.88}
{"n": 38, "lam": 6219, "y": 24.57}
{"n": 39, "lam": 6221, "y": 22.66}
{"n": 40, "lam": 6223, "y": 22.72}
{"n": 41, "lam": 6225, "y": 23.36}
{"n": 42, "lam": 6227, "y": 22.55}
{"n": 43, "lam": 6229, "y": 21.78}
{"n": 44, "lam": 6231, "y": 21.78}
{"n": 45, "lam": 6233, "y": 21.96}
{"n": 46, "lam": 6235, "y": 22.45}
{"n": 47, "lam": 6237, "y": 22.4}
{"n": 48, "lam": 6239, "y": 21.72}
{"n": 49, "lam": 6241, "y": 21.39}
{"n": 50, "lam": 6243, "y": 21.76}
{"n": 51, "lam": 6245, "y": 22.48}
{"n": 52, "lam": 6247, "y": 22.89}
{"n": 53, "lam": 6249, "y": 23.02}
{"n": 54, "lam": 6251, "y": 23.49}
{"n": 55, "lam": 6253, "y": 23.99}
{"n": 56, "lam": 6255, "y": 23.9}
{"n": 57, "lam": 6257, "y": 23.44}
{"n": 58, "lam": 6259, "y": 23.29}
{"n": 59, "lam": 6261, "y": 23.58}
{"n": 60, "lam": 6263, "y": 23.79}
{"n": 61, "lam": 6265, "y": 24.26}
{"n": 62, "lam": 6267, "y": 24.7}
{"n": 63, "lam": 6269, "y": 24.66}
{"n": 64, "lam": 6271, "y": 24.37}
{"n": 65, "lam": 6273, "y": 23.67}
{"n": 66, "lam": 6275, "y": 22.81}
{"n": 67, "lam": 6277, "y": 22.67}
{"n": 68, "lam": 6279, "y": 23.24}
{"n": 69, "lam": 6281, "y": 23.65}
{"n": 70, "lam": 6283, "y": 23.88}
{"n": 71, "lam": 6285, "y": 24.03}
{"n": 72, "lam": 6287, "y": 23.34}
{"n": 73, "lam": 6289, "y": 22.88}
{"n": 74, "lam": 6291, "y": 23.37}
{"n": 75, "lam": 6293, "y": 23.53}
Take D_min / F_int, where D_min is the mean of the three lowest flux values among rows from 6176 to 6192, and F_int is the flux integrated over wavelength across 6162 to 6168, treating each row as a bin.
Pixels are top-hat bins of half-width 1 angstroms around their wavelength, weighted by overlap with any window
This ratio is 0.16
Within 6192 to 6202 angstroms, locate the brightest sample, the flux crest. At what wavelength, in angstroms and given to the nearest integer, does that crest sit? 6201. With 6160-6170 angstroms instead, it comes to 6165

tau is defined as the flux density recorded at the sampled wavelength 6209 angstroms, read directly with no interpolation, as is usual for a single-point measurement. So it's 24.04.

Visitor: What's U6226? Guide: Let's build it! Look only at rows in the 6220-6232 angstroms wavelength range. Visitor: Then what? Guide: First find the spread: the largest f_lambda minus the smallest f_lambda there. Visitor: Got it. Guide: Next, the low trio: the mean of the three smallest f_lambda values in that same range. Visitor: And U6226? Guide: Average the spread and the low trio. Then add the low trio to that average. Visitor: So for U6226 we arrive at 33.8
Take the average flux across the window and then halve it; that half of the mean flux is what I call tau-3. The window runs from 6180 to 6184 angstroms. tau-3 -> 12.1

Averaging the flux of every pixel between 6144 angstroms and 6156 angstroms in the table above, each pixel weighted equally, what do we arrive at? 24.3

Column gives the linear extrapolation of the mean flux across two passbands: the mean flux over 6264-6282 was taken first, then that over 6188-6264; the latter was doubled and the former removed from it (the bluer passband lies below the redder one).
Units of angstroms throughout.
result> 23.5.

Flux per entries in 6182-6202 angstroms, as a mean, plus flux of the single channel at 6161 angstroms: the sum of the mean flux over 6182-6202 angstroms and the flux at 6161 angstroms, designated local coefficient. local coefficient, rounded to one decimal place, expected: 48.2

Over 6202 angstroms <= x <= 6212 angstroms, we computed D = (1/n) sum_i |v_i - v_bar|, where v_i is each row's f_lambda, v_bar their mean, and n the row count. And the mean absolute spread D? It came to 1.2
